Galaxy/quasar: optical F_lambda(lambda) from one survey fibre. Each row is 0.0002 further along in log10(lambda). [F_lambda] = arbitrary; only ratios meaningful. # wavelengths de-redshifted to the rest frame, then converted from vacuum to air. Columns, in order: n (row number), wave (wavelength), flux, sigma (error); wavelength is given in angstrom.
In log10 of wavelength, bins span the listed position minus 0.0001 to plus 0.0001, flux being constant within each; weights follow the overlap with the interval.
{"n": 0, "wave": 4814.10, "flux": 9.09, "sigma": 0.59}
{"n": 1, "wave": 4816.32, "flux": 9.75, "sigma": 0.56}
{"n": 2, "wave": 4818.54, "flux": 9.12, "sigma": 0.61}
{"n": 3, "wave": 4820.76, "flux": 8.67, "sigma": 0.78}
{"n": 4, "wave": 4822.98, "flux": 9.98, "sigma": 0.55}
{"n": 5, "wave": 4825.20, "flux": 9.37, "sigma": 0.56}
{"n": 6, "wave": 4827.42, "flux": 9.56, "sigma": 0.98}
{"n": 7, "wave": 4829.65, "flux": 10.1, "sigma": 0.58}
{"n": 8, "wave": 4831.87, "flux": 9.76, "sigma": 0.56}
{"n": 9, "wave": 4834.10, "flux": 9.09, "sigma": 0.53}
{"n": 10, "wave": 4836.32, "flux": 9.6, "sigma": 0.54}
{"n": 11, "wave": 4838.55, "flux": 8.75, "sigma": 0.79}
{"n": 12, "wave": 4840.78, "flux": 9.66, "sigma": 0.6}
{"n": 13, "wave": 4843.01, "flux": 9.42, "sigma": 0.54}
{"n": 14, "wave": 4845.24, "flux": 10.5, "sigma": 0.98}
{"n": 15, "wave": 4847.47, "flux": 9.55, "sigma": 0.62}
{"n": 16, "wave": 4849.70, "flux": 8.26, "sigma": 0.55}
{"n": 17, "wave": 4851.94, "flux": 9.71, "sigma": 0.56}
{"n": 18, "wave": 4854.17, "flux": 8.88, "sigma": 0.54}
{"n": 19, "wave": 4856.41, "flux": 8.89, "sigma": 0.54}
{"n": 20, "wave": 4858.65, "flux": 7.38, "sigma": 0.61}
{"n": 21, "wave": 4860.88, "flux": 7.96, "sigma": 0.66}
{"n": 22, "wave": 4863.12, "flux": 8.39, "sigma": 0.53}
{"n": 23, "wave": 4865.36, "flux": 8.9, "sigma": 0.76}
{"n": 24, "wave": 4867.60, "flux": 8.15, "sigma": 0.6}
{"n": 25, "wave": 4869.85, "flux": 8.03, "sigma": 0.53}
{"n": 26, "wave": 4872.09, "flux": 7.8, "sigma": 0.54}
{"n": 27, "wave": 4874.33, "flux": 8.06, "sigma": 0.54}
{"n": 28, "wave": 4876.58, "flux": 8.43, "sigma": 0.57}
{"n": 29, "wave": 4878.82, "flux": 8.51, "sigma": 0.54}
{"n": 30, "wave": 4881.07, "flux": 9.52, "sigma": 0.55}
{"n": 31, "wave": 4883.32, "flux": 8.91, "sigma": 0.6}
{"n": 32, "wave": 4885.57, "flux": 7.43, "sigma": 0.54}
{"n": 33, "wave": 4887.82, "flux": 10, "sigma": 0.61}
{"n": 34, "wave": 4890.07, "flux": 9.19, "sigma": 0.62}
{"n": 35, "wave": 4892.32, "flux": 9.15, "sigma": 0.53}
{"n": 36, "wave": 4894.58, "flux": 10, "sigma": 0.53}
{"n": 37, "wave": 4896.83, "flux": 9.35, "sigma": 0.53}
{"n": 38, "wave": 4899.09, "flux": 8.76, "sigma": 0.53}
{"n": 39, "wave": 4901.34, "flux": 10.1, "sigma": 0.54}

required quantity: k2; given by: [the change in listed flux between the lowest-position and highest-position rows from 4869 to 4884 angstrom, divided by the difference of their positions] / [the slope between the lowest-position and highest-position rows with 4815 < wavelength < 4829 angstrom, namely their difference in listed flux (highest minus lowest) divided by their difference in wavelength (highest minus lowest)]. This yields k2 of -3.8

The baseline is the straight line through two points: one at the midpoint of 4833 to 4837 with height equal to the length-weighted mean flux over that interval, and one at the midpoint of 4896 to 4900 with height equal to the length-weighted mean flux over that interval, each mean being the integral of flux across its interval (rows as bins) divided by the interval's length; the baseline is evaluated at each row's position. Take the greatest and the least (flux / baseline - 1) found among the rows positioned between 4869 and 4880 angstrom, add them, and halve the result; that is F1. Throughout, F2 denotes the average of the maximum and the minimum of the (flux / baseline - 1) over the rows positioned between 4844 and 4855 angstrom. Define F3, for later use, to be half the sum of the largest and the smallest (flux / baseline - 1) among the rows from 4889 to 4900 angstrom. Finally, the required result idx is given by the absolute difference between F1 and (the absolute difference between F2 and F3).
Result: 0.13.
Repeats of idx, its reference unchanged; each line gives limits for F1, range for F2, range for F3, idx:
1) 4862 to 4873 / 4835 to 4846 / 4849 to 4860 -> 0.20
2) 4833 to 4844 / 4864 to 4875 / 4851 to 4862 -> 0.03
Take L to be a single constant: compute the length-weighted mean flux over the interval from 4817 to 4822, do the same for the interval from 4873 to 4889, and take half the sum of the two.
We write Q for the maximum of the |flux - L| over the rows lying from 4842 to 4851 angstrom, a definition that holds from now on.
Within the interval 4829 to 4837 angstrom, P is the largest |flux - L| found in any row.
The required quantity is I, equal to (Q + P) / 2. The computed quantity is 1.46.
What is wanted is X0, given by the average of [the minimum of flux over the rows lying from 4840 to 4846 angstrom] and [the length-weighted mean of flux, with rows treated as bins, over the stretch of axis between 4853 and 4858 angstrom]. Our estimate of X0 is 9.08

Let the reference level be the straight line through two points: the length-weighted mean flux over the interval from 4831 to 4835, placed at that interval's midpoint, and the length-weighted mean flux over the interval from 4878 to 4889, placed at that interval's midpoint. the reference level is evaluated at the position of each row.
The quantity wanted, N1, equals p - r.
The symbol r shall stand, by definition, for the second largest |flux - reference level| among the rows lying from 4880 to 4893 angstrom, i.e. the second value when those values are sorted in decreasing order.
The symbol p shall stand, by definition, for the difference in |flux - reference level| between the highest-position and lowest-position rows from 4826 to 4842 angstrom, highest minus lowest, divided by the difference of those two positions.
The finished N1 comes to -1.1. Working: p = 0.018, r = 1.2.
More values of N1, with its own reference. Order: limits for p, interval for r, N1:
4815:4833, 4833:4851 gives -1.0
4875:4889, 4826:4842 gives -0.5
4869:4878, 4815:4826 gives -0.5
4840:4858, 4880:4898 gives -1.2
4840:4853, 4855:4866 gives -1.1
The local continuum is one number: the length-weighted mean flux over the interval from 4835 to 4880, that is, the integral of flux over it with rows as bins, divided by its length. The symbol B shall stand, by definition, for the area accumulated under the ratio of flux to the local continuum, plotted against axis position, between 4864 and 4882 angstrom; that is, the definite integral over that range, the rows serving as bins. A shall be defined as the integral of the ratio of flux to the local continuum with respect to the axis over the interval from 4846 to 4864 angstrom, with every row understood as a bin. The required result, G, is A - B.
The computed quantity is 0.5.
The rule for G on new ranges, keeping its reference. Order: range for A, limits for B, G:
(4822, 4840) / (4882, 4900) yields 0.9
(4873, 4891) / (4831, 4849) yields -1.6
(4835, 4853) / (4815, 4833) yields -0.2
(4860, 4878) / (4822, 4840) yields -2.7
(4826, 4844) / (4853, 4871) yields 2.4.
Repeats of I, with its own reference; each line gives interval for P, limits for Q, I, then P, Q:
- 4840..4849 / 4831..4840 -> 1.29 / 1.7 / 0.92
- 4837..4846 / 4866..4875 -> 1.35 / 1.7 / 1.04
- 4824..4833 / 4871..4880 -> 1.15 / 1.3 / 1.04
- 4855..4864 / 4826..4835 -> 1.36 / 1.5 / 1.26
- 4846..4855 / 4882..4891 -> 1.14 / 0.9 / 1.41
